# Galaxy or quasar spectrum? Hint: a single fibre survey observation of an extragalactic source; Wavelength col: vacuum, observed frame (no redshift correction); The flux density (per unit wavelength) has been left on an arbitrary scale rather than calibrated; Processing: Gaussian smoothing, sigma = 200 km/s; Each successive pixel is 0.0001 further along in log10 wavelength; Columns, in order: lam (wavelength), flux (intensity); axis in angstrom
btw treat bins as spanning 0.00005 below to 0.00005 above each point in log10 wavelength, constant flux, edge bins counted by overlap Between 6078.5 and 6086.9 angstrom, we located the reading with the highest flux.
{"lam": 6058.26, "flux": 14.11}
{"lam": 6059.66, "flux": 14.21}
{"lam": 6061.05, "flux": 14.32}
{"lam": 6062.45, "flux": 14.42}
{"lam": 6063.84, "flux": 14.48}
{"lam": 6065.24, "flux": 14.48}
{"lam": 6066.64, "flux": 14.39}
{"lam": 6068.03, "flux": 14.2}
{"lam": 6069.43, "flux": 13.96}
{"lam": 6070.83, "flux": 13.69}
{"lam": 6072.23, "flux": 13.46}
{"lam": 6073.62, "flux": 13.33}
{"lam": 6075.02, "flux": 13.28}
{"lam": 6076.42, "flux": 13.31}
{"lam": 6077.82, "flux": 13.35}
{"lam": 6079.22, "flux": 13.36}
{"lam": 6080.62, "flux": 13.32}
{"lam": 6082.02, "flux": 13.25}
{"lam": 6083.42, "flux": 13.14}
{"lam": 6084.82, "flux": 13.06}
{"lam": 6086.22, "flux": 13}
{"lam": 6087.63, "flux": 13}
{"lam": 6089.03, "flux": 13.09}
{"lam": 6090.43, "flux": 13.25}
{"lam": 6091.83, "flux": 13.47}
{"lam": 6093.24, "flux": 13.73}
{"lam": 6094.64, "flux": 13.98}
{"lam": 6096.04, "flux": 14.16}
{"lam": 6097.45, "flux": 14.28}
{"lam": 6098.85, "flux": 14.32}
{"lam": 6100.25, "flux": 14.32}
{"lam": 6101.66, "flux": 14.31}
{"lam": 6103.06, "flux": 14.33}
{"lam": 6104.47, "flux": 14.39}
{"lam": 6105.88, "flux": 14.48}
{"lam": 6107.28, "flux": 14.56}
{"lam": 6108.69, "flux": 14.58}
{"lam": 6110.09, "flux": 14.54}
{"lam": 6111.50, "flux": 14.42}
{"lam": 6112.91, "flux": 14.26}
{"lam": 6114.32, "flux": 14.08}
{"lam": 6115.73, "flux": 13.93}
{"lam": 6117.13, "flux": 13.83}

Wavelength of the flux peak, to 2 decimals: 6079.22 angstrom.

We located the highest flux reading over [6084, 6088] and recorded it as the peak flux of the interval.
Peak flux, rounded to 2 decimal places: 13.06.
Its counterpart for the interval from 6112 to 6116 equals 14.26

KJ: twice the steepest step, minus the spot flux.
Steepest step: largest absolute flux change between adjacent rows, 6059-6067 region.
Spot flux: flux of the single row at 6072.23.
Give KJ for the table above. -13.2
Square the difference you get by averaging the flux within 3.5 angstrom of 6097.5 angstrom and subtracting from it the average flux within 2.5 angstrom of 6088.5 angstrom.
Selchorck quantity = 1.3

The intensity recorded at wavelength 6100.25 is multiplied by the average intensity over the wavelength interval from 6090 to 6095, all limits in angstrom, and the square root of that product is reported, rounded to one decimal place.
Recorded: 14.0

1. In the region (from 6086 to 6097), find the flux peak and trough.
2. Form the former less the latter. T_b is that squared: 1.35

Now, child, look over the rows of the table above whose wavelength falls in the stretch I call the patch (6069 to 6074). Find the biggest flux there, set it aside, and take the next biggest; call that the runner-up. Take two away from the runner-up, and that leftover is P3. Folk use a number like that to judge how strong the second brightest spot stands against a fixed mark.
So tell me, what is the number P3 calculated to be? 11.7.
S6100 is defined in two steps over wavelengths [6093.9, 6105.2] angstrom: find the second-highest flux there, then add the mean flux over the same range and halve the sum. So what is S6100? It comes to 14.3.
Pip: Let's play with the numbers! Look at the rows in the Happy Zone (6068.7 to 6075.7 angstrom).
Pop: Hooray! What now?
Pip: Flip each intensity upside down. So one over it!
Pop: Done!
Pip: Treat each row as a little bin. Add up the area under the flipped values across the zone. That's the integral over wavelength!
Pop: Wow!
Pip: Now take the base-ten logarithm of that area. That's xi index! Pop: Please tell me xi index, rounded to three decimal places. -0.287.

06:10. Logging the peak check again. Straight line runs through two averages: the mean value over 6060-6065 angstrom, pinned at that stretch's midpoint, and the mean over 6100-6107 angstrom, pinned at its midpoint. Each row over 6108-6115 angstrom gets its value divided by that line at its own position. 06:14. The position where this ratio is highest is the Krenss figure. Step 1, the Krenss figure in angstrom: 6108.69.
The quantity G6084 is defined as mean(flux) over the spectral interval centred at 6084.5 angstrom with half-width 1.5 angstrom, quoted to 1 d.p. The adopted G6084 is 13.1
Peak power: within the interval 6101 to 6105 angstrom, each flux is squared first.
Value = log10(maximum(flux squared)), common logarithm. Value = 2.32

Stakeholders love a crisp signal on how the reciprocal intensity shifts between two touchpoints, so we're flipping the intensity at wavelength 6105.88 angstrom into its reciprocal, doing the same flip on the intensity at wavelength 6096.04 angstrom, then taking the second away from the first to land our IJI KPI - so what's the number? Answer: -0.0016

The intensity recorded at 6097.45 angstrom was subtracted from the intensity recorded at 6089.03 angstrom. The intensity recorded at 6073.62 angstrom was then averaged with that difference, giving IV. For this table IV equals 6.07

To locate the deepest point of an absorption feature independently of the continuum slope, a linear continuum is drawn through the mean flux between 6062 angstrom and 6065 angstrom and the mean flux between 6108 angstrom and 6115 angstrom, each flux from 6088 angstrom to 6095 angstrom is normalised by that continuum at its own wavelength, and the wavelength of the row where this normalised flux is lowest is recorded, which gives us 6089.03 angstrom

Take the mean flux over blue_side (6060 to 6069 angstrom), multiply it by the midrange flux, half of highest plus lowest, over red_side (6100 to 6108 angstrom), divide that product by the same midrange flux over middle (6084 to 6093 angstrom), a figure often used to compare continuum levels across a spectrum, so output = 15.7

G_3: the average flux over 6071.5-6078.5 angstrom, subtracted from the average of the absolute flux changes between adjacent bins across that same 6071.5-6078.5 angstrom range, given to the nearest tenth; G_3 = -13.3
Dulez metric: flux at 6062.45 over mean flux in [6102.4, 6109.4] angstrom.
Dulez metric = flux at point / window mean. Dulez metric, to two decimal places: 1.00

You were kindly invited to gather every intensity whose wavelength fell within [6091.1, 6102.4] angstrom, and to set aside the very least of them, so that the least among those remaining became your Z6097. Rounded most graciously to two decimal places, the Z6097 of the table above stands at 13.73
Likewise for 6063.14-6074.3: 13.46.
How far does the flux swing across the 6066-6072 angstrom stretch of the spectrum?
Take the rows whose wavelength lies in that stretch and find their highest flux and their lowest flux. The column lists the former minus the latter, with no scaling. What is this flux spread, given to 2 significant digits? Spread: 0.70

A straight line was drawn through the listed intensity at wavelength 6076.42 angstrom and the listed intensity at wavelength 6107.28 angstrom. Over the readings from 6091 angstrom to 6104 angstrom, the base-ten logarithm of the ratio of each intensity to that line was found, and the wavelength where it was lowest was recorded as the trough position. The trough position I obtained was 6091.83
